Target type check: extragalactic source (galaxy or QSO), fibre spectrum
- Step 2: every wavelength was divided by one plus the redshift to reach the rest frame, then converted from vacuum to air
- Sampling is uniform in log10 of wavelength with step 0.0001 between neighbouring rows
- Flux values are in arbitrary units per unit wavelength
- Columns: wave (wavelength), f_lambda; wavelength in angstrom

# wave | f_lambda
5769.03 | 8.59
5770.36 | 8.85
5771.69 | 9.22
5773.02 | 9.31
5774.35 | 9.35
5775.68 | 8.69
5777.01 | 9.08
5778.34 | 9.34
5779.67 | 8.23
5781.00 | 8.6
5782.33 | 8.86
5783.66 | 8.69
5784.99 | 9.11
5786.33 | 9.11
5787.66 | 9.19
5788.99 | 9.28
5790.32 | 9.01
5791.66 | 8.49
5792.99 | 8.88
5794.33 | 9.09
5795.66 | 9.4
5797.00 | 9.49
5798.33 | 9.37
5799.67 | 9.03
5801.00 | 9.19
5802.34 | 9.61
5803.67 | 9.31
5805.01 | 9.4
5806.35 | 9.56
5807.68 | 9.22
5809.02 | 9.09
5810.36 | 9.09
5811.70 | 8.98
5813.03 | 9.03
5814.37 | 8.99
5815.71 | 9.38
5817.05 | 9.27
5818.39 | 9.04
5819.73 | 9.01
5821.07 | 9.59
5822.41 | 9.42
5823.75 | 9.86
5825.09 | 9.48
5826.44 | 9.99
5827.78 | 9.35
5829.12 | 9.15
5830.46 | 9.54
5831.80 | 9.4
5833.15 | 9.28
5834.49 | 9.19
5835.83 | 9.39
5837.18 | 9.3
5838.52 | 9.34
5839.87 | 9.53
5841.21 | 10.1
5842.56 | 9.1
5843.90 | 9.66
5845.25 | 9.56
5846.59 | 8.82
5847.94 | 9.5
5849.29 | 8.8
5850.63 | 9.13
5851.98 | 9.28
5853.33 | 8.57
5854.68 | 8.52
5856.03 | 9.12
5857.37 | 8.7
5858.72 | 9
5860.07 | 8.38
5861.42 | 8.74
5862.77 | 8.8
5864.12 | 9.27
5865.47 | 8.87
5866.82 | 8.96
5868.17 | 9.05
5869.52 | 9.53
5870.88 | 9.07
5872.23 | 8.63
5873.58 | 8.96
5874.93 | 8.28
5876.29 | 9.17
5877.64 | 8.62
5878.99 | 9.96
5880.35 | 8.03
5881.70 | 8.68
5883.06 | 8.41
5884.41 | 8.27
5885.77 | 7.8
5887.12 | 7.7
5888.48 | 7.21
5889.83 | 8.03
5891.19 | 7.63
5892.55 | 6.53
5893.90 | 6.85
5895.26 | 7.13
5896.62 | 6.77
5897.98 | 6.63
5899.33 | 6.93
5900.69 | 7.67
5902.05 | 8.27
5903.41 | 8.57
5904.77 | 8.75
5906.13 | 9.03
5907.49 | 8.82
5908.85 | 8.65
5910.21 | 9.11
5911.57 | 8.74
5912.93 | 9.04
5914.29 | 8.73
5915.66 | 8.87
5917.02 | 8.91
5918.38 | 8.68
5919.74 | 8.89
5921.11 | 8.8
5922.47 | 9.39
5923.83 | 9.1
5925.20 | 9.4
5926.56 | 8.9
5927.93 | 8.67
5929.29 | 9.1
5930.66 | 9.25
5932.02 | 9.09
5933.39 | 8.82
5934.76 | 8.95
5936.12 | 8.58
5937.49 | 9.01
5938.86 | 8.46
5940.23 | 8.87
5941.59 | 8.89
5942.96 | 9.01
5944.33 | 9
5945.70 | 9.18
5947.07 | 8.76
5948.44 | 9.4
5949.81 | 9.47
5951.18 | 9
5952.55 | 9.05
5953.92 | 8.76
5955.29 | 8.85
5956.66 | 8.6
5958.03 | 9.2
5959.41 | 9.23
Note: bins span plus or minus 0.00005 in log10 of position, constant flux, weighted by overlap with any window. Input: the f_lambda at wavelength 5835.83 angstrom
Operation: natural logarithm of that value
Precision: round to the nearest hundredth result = 2.24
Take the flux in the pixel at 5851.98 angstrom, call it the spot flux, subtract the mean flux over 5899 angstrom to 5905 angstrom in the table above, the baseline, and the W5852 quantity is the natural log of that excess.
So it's 0.2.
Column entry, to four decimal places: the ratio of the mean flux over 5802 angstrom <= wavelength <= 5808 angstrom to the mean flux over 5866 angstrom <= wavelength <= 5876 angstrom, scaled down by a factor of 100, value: 0.0106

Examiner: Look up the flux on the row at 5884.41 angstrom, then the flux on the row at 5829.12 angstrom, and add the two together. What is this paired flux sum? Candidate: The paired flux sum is 17.4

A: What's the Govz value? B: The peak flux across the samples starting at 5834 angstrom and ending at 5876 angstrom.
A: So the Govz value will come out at 10.1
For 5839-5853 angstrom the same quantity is 10.1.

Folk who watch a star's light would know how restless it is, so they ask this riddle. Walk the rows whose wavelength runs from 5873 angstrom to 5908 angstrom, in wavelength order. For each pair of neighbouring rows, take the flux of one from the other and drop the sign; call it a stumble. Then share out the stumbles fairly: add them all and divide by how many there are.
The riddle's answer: 0.5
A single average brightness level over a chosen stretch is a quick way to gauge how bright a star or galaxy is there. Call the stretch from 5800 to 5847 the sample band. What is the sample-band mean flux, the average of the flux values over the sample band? 9.35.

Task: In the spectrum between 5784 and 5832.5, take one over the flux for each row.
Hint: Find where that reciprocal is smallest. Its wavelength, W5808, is 5826.44 angstrom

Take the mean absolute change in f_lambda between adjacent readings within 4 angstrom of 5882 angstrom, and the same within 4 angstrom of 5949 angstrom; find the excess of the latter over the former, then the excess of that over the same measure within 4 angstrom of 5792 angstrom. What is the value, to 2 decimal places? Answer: -0.70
